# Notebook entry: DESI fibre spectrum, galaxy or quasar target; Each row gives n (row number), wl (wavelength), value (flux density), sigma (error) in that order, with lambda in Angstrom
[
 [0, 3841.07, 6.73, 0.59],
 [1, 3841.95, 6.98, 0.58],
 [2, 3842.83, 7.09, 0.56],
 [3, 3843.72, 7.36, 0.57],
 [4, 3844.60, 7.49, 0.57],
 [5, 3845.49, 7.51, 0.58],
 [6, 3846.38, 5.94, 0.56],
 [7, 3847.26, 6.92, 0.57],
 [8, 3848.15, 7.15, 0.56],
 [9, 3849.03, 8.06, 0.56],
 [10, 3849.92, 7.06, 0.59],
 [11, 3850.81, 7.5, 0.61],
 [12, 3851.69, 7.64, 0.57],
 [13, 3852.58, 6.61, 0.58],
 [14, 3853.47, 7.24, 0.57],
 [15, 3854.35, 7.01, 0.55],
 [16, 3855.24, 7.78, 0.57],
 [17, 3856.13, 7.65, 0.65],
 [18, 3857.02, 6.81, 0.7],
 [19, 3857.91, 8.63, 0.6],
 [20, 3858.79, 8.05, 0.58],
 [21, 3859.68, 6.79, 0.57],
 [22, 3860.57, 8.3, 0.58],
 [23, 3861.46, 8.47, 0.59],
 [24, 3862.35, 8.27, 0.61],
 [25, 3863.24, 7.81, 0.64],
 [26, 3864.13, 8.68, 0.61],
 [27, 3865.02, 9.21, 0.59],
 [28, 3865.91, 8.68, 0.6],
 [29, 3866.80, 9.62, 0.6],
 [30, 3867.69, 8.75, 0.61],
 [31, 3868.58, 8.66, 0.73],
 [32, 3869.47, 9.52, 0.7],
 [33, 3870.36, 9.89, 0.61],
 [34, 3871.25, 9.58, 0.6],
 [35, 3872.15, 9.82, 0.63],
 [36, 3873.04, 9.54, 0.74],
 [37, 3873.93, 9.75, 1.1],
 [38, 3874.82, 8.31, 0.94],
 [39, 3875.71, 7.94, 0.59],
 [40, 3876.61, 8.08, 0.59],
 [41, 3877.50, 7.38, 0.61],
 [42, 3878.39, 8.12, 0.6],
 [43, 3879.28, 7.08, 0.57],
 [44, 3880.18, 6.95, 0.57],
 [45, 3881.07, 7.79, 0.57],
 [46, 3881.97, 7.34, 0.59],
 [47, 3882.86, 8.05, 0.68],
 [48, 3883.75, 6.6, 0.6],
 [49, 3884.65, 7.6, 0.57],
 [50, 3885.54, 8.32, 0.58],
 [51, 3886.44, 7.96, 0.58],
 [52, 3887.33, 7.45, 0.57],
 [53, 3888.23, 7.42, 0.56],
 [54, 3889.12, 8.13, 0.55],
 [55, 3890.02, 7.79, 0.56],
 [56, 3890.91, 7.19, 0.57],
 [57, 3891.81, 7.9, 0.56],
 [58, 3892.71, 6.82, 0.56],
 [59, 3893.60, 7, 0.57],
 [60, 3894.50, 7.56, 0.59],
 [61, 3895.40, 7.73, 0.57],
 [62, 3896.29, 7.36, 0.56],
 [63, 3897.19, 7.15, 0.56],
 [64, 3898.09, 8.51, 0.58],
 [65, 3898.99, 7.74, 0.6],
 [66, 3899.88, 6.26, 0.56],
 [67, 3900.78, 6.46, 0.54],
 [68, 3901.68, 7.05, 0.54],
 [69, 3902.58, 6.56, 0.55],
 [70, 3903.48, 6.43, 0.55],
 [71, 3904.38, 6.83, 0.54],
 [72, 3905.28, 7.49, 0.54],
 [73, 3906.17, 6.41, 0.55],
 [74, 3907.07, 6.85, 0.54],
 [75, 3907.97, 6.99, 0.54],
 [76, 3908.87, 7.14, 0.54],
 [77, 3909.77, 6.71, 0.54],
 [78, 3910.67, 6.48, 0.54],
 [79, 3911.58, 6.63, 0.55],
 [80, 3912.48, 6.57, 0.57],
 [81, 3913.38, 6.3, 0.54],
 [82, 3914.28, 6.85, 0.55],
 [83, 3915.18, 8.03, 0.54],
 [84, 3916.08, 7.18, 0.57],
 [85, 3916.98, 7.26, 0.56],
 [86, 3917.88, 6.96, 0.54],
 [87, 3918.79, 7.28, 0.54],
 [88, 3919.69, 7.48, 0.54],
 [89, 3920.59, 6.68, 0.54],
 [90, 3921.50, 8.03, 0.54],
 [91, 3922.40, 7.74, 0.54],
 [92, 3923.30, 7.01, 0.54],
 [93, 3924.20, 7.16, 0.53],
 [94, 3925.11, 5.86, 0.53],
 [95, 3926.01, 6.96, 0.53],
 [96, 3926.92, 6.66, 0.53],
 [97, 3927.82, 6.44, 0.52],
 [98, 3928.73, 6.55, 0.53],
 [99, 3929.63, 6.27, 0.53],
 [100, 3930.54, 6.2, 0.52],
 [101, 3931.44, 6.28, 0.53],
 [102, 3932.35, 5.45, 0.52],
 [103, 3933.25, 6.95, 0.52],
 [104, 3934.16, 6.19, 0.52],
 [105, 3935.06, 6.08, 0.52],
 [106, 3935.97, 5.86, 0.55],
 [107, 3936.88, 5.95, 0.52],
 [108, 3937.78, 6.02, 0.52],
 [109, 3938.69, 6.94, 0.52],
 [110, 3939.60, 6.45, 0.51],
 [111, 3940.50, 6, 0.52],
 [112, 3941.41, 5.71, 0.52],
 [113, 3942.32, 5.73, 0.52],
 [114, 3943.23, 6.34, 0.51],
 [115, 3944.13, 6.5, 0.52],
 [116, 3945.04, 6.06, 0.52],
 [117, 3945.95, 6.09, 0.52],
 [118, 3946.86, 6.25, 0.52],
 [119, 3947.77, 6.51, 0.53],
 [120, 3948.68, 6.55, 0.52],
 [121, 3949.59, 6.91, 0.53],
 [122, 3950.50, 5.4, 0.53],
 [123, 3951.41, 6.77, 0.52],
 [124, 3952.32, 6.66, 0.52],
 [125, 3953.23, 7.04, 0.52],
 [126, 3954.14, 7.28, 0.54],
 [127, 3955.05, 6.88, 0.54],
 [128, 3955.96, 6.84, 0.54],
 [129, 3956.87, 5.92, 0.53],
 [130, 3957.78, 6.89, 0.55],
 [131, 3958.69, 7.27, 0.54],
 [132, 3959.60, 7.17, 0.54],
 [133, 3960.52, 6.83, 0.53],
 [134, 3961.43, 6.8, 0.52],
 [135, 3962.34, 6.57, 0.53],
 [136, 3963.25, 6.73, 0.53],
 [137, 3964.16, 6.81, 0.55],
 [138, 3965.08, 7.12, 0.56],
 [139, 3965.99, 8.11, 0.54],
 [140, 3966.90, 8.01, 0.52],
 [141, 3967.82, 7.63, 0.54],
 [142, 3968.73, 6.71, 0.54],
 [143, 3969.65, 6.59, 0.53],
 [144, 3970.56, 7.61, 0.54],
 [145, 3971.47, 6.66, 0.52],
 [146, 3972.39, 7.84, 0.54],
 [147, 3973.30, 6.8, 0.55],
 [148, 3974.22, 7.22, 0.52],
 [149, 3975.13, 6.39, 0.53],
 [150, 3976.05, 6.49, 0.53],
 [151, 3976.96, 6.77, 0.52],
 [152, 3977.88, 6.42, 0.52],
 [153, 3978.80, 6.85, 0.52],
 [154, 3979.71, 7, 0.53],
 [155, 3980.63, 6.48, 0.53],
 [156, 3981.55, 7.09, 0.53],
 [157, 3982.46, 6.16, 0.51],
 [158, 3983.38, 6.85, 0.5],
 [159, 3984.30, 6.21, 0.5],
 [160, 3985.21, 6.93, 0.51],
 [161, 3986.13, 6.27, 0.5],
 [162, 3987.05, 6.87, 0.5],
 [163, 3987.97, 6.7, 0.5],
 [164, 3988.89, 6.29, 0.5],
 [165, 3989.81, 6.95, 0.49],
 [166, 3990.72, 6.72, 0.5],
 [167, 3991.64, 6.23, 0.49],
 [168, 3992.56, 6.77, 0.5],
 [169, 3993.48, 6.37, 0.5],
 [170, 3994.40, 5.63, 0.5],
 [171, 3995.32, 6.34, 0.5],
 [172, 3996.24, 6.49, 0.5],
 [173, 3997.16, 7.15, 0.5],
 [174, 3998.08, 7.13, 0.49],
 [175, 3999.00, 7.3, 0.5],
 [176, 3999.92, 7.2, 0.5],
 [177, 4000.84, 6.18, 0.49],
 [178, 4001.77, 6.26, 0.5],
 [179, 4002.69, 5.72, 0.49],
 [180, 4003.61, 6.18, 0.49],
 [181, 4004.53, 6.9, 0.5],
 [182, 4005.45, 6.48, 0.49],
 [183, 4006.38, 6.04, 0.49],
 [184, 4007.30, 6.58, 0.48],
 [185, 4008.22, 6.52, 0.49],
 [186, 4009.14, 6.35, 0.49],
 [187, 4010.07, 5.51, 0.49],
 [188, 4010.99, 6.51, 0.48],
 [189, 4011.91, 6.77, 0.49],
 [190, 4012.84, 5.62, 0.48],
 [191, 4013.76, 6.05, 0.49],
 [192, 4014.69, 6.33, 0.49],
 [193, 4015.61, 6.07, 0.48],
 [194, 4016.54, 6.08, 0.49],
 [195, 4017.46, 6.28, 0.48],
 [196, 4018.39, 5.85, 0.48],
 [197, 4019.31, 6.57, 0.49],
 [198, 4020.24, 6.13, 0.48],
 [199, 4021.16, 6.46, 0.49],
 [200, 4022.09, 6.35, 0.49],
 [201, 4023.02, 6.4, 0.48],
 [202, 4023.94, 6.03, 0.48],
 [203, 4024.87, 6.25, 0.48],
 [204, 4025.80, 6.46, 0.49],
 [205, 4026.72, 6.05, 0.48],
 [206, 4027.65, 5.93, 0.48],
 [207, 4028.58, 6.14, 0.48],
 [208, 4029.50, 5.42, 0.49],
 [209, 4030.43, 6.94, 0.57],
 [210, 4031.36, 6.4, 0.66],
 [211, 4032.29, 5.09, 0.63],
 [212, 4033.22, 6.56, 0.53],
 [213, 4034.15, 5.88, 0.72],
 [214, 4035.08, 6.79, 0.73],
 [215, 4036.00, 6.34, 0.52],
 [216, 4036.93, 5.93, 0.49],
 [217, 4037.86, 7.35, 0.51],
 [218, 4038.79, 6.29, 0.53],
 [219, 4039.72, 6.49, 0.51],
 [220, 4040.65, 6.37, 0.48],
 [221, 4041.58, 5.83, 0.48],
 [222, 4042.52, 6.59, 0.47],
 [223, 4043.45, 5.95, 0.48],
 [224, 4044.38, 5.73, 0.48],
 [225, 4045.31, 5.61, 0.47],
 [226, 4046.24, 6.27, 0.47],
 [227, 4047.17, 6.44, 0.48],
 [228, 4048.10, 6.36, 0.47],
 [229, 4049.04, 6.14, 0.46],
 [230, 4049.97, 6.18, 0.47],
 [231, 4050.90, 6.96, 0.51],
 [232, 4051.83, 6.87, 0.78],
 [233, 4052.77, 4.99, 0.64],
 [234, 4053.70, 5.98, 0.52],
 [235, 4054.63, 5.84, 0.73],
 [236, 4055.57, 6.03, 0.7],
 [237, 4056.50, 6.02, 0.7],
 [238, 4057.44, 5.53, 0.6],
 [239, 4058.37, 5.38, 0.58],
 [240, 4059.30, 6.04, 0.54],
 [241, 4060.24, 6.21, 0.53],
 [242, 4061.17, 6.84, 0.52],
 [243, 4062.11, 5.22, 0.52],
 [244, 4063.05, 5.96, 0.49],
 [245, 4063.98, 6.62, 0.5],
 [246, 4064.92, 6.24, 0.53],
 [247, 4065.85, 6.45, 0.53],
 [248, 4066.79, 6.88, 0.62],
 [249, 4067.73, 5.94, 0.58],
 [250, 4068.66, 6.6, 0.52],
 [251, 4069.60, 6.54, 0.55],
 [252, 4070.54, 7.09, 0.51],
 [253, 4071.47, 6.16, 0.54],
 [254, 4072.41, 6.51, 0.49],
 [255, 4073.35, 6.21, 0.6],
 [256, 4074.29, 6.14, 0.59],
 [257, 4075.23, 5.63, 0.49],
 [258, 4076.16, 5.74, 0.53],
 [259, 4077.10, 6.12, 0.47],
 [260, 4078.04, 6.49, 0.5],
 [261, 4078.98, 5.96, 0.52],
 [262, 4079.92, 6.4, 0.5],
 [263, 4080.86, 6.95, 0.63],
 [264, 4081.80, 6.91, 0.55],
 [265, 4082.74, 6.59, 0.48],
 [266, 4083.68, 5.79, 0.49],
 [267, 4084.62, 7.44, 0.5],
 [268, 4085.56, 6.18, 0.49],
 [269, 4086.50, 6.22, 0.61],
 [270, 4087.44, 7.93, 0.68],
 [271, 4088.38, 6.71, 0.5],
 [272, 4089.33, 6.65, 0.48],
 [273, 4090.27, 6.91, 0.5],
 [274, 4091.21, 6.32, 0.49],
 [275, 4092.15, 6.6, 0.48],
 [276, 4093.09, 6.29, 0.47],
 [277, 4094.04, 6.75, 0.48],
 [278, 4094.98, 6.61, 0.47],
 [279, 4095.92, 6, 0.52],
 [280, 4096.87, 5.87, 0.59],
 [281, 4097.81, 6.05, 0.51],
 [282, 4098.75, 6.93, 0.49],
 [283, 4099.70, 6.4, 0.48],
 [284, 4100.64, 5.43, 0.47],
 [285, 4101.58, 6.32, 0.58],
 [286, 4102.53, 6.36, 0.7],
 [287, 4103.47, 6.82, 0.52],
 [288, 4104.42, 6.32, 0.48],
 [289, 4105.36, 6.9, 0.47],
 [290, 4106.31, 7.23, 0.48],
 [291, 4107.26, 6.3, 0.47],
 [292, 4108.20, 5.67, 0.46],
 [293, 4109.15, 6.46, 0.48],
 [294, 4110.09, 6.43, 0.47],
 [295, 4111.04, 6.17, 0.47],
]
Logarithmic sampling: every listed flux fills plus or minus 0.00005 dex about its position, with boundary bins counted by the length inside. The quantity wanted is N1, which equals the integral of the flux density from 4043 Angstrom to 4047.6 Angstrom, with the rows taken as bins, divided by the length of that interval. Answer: 6.0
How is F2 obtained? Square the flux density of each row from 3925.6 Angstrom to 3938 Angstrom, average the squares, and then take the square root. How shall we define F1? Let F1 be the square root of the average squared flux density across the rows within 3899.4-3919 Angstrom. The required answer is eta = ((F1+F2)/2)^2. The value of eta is 43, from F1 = 6.9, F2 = 6.3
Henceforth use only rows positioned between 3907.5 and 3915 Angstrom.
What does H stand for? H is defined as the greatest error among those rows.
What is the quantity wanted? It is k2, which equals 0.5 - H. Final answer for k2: -0.07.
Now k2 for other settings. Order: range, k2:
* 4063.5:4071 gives -0.12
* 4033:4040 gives -0.23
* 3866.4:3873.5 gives -0.24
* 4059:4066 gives -0.04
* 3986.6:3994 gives 0.00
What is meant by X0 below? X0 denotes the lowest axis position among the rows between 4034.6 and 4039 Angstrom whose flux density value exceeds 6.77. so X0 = 4035.08 Angstrom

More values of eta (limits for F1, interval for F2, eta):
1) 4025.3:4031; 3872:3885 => 51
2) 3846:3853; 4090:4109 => 46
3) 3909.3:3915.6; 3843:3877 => 56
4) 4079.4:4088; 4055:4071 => 42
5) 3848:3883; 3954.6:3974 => 58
